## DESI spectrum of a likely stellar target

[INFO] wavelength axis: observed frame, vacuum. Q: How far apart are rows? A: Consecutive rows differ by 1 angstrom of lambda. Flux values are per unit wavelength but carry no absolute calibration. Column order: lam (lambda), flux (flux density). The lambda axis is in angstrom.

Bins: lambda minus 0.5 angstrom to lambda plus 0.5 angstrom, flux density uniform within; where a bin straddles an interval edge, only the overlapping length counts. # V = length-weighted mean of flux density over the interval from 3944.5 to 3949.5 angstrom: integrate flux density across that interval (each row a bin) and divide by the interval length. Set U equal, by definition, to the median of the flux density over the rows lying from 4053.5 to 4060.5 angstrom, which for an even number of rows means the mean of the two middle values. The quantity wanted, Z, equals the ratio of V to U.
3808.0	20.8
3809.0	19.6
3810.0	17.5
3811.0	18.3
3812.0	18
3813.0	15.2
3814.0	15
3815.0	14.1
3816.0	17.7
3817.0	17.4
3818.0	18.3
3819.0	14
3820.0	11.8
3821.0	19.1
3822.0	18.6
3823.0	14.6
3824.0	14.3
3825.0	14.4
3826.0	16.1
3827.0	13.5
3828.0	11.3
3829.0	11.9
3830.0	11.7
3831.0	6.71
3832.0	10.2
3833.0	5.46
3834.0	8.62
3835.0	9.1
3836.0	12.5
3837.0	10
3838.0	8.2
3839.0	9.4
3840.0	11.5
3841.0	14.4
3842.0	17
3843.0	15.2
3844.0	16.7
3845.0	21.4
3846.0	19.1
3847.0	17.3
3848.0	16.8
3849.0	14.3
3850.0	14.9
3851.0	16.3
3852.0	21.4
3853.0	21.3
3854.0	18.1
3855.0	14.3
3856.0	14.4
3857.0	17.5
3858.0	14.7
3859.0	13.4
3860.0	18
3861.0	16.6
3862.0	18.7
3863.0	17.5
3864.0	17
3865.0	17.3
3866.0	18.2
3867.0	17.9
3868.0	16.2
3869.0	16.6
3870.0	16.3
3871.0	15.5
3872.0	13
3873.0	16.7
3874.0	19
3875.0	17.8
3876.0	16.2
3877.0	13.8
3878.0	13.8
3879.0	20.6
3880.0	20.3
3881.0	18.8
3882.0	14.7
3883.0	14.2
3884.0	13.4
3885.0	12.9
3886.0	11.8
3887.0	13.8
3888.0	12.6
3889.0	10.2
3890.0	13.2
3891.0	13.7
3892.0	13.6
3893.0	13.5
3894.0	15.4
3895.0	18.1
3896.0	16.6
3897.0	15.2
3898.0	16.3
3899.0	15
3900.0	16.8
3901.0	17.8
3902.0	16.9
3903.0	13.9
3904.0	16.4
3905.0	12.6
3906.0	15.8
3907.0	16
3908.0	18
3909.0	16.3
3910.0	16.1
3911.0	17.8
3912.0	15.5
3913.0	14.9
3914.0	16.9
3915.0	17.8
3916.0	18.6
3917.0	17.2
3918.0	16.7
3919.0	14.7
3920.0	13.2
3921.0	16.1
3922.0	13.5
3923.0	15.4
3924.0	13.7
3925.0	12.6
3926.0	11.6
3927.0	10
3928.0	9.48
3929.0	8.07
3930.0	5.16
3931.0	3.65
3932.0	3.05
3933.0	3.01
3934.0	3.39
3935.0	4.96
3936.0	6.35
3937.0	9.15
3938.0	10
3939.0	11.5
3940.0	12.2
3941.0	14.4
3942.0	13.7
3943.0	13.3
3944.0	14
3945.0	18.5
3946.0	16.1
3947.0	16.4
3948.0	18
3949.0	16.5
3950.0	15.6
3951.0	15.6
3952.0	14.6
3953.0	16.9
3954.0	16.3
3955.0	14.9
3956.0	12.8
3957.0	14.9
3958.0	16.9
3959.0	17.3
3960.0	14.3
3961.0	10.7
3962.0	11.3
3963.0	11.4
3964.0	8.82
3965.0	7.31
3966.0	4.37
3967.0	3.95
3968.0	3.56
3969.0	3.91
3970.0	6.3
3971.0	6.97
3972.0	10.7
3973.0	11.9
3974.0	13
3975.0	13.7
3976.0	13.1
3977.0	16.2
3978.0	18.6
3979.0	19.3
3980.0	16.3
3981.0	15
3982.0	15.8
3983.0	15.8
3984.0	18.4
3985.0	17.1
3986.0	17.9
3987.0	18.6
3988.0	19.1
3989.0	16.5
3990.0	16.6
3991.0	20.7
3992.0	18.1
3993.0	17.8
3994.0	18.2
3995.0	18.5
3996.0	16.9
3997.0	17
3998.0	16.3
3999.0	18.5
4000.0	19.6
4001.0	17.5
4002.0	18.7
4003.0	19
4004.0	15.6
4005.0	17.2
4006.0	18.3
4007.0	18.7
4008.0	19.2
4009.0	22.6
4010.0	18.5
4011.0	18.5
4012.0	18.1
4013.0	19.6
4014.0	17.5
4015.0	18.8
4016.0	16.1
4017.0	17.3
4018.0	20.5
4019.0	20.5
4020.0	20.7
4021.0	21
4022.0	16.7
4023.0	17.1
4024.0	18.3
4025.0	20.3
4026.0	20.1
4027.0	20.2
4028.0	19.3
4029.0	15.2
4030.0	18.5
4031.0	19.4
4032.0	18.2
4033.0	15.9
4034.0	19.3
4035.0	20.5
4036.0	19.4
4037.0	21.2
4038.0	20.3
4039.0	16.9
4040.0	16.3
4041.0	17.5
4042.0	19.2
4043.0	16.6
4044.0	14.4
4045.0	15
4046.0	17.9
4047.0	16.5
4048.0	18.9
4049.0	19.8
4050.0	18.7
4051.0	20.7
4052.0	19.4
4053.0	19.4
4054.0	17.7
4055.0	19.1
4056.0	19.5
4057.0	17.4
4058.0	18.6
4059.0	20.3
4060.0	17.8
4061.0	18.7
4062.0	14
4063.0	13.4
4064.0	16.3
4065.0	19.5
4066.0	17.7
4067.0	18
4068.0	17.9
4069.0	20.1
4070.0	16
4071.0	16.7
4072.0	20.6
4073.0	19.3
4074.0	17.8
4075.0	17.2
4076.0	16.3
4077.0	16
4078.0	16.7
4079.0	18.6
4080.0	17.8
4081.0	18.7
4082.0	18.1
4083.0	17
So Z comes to 0.92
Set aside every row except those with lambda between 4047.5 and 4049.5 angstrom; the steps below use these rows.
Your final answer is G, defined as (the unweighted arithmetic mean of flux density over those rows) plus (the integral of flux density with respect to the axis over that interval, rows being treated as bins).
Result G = 58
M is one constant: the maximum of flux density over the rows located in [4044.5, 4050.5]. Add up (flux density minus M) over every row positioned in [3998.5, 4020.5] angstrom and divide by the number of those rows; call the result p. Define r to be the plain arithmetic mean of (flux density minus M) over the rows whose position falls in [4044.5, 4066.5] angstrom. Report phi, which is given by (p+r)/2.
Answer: -1.5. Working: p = -1.1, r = -2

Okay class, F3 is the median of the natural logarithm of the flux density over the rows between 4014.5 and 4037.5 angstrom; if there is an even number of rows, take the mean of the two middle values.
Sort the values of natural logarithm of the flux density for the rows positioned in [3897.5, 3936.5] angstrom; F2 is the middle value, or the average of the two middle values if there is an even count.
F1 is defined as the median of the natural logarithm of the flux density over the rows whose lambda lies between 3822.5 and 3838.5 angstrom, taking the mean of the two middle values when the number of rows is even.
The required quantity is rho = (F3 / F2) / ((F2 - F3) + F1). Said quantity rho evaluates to 0.50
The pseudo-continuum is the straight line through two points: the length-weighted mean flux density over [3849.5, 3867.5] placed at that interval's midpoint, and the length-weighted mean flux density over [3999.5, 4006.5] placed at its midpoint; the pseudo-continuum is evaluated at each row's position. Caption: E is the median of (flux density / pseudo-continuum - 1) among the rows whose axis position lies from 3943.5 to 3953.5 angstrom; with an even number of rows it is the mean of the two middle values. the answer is -0.08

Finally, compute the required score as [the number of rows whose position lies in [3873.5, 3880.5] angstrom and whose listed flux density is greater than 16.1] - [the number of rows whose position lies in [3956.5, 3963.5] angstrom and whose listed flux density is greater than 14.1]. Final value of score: 1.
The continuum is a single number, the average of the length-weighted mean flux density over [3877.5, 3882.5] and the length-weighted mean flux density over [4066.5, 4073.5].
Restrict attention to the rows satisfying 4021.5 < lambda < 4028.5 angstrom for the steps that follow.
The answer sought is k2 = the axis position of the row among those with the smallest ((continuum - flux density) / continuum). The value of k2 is 4025.0 angstrom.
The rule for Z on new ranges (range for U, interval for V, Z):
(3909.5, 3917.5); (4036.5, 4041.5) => 1.08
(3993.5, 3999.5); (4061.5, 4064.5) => 0.83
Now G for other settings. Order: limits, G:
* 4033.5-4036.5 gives 79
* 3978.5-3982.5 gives 83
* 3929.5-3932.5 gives 16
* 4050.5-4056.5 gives 135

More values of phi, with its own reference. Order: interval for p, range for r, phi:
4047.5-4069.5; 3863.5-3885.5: -2.5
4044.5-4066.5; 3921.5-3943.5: -6.1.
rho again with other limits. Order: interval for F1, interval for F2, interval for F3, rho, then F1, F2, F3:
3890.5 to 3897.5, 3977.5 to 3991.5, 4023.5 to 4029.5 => 0.40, 2.72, 2.86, 2.98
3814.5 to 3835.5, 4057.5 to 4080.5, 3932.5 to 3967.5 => 0.31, 2.64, 2.88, 2.62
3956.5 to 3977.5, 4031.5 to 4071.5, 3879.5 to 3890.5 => 0.33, 2.42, 2.90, 2.60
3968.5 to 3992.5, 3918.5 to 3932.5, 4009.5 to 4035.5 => 0.50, 2.79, 2.49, 2.93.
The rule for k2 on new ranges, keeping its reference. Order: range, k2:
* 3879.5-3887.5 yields 3880.0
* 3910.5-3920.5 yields 3916.0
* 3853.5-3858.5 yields 3854.0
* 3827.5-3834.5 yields 3829.0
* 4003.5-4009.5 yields 4009.0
